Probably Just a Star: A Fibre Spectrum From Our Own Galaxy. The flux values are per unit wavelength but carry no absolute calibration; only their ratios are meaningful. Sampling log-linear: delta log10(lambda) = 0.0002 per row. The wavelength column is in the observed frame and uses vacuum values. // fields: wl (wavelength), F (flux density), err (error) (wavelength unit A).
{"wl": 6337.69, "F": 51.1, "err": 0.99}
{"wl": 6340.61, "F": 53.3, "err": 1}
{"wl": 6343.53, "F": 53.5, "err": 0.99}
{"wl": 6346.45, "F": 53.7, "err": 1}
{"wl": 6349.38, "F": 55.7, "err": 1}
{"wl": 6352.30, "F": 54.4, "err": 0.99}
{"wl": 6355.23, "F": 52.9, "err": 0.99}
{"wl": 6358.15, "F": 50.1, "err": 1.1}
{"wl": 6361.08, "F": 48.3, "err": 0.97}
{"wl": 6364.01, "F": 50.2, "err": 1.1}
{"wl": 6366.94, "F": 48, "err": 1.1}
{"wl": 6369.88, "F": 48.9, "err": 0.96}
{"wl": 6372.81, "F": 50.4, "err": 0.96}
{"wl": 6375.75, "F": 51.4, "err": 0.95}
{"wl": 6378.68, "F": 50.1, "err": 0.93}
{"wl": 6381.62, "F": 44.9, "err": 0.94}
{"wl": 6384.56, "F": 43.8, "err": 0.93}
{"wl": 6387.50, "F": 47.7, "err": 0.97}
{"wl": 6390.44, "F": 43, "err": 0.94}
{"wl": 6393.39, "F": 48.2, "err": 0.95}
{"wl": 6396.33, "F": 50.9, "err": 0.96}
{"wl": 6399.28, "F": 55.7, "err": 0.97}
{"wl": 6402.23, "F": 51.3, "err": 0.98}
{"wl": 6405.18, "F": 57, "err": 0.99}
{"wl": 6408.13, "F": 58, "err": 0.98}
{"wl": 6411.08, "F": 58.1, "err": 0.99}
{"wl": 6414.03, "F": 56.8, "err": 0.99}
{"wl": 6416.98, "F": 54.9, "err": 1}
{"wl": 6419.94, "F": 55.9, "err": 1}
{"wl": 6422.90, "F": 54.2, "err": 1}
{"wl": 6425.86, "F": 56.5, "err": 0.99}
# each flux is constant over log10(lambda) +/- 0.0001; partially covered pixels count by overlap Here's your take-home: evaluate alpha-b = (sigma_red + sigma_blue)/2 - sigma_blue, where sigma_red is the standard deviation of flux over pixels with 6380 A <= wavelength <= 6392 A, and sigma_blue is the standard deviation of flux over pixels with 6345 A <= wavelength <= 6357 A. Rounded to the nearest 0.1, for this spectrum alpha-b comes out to 0.4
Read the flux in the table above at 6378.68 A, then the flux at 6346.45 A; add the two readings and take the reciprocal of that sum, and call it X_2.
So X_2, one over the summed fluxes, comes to 0.0096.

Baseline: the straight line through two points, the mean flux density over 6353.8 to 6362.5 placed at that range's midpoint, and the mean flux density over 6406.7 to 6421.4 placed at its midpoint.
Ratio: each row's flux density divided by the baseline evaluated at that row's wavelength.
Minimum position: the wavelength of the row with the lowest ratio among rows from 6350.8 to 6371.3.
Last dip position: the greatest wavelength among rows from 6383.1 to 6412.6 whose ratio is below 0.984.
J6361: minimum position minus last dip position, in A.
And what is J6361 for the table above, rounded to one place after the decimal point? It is -35.3 A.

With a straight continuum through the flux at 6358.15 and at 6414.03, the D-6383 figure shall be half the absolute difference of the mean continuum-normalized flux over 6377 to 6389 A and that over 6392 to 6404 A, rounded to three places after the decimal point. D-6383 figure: 0.030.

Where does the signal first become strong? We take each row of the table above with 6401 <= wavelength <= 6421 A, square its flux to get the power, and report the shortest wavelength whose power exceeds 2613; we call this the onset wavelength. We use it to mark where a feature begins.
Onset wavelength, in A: 6402.23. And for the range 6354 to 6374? 6355.23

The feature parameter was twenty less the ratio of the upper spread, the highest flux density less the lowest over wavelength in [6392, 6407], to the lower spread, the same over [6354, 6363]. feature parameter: 18.1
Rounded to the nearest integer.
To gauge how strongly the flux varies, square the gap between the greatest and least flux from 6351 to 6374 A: 41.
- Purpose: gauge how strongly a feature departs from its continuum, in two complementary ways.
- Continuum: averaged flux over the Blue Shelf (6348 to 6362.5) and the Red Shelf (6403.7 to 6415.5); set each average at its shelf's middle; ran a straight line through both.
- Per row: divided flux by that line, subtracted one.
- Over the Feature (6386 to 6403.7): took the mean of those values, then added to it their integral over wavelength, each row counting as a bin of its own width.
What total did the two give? -2.2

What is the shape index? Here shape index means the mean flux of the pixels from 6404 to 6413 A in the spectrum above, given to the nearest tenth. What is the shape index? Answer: 57.7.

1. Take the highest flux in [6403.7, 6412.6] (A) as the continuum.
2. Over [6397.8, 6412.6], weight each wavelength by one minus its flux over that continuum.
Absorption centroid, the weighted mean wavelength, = 6401.9 A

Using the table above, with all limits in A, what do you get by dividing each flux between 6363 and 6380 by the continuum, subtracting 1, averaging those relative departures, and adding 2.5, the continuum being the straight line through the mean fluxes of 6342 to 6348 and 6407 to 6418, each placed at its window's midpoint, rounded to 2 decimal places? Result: 2.41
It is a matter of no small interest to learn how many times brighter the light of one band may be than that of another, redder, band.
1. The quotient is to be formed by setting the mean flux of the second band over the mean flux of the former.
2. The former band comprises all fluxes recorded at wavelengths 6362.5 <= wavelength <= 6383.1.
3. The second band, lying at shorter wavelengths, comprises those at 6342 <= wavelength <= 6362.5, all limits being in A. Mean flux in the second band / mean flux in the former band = 1.07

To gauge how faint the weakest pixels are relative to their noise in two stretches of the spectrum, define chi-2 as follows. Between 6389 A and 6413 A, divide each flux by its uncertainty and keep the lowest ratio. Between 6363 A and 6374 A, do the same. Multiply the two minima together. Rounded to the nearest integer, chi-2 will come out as 1996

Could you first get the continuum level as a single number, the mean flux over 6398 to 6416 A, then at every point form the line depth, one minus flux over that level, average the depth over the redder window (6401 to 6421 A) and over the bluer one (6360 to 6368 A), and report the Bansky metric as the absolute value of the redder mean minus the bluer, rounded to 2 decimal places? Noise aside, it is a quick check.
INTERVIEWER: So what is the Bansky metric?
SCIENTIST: 0.13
